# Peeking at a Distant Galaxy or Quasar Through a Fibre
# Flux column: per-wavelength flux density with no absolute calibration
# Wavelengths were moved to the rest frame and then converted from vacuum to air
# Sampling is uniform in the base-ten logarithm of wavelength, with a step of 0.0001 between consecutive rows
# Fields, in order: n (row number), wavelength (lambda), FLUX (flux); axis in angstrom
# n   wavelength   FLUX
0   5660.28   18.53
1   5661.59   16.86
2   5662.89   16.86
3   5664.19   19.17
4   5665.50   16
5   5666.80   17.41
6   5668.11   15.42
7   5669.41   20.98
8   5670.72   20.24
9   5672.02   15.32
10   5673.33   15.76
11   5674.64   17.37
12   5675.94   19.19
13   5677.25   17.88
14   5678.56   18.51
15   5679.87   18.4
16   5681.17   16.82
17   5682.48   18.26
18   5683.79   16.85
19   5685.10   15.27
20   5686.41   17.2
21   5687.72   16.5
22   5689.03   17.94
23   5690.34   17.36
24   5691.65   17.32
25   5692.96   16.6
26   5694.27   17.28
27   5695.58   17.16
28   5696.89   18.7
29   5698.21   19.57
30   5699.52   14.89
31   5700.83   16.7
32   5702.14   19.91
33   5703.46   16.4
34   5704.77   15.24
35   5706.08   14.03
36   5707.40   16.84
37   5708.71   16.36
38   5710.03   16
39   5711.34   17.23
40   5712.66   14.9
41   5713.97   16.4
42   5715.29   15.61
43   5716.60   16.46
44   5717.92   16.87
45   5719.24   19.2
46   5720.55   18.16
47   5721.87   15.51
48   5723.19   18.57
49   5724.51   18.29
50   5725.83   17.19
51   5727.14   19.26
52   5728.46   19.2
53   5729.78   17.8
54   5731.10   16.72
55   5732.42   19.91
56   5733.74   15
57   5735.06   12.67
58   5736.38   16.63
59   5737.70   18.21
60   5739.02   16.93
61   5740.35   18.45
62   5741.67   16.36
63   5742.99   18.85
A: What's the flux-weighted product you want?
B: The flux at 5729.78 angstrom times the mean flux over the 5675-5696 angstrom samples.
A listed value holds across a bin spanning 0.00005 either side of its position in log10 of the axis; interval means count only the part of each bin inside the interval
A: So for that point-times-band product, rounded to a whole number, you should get 310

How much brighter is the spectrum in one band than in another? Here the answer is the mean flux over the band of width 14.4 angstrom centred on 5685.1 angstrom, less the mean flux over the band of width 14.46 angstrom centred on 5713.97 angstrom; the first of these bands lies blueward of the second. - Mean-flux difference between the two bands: 0.6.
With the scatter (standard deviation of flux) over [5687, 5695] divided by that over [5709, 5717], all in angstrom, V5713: 0.7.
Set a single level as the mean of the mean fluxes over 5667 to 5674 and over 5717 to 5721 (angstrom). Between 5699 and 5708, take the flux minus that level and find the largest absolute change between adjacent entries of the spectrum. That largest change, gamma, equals 3.5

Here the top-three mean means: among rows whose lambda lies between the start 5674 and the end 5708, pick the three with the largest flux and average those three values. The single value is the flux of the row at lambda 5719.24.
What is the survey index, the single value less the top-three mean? -0.36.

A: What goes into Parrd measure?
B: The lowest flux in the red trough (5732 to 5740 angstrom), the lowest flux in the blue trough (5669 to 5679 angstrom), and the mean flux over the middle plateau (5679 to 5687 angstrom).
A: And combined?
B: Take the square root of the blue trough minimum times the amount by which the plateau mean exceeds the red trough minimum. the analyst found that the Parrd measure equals 8.3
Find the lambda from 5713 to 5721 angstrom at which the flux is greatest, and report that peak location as 5719.24 angstrom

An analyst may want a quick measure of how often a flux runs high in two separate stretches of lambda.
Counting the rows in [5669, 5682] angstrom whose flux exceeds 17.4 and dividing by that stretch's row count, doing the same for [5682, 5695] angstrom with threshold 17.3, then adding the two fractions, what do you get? 1.00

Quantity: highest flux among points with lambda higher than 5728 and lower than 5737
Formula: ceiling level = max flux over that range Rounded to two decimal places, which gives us 19.91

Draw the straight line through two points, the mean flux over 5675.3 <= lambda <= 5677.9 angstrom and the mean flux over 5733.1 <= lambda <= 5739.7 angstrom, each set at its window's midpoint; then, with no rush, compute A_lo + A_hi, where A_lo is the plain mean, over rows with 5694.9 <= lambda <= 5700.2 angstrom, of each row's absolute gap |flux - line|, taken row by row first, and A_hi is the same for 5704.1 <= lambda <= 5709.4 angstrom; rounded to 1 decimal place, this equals 3.1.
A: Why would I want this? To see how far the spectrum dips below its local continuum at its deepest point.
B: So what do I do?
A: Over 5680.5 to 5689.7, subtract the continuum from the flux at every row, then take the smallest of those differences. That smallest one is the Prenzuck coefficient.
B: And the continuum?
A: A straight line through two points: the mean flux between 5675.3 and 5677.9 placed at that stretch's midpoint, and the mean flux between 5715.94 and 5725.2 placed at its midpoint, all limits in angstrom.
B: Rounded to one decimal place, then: -3.1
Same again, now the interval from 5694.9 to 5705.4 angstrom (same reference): -3.1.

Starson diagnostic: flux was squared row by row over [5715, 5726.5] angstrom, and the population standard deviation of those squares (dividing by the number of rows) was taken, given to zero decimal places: 43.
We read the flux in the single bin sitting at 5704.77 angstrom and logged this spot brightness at 15.24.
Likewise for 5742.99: 18.85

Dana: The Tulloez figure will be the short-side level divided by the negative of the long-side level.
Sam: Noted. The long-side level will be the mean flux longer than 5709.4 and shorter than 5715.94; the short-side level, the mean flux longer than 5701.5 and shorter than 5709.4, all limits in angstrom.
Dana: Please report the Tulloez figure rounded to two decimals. -1.03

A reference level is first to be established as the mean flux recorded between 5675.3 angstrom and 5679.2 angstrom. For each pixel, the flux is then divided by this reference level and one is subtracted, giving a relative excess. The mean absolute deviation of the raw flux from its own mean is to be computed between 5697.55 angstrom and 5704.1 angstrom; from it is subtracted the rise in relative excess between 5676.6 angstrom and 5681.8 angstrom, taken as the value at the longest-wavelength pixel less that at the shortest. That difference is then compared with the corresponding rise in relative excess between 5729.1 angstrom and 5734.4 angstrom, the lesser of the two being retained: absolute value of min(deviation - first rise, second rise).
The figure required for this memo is 0.15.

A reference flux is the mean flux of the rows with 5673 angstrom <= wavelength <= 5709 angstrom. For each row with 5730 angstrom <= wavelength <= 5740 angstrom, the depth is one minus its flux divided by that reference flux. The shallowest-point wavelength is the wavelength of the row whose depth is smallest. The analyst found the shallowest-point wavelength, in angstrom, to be 5732.42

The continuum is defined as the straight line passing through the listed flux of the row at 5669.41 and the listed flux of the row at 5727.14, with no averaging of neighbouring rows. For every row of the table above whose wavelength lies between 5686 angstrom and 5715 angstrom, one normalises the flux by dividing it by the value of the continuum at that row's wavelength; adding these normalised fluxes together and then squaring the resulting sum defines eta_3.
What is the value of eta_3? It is 341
